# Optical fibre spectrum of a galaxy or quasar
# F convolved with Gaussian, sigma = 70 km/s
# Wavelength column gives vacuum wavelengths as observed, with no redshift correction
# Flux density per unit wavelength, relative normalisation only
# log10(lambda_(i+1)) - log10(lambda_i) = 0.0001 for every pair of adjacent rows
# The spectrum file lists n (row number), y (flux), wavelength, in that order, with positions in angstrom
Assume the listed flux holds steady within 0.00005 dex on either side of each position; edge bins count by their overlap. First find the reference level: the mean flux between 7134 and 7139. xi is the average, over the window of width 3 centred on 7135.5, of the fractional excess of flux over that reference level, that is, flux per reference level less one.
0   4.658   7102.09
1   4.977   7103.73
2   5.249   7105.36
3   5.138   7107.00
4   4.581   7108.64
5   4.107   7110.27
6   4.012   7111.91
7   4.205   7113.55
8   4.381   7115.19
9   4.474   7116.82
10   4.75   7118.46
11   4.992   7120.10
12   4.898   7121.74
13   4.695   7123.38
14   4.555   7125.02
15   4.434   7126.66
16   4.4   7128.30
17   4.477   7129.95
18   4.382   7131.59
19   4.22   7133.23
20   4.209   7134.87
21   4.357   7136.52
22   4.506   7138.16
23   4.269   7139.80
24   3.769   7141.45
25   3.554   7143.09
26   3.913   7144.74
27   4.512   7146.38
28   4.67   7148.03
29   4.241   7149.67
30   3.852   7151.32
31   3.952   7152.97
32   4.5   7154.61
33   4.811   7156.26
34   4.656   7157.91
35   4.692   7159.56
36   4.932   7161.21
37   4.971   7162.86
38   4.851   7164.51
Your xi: -0.02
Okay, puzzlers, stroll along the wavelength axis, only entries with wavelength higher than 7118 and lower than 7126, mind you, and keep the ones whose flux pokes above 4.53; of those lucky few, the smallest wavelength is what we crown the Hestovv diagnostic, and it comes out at 7118.46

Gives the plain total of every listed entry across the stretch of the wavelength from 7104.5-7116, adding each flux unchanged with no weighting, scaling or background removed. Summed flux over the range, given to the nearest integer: 32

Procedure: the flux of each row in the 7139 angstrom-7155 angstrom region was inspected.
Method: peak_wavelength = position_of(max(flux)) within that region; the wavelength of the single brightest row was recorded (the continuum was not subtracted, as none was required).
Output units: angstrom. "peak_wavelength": 7148.03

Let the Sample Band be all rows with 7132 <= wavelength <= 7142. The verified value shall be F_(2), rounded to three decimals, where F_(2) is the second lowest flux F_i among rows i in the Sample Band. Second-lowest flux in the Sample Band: 4.209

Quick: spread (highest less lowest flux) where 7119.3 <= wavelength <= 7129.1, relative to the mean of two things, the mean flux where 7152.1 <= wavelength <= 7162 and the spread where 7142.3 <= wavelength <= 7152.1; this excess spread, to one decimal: -2.3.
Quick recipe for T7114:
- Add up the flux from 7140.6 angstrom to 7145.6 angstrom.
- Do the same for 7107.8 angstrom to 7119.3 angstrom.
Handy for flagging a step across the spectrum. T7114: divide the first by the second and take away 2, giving -1.6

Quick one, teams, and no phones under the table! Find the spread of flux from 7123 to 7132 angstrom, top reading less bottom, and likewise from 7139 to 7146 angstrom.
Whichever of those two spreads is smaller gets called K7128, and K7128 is 0.31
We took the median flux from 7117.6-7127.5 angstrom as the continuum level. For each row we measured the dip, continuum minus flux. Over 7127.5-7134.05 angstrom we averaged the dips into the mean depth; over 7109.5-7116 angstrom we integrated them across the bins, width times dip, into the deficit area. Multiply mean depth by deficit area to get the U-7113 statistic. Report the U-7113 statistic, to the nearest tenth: 1.3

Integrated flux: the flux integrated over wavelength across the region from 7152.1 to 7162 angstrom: 45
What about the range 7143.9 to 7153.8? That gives 41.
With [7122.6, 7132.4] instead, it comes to 44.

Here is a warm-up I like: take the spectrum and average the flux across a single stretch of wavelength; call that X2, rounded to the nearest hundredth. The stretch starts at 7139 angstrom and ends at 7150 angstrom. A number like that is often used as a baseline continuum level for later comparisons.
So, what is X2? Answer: 4.13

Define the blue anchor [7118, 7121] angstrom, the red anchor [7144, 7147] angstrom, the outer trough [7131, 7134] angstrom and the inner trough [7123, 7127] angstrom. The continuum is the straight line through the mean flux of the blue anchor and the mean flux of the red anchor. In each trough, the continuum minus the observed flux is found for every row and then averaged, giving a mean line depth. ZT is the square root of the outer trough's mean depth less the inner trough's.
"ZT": 0.27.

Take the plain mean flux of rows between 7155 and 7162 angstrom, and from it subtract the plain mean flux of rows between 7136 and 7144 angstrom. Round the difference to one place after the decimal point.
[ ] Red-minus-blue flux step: 0.7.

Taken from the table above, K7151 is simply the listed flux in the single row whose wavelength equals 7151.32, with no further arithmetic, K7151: 3.852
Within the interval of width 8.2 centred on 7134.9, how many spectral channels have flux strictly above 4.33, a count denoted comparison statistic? 3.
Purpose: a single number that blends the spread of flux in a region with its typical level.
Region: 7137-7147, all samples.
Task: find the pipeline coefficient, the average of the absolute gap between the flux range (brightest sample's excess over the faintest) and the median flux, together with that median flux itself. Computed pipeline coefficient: 3.61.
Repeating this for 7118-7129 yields 4.40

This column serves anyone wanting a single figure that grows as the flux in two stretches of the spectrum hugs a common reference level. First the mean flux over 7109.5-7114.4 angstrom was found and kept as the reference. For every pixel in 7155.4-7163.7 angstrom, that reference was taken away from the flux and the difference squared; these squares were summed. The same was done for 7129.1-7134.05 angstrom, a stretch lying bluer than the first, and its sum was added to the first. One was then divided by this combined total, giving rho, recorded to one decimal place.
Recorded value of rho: 0.4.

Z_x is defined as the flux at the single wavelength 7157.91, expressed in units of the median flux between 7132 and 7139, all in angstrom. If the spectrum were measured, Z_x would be 1.09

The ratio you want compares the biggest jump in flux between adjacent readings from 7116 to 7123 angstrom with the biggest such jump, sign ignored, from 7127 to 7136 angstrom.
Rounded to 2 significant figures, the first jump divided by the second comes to 1.7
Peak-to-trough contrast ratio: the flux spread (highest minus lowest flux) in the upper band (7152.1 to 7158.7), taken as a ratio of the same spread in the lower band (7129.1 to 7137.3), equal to 3.2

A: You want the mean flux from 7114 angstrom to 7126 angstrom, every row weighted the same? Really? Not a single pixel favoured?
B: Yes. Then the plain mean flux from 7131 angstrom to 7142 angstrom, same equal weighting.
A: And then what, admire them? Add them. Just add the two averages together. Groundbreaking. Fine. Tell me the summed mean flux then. 8.92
